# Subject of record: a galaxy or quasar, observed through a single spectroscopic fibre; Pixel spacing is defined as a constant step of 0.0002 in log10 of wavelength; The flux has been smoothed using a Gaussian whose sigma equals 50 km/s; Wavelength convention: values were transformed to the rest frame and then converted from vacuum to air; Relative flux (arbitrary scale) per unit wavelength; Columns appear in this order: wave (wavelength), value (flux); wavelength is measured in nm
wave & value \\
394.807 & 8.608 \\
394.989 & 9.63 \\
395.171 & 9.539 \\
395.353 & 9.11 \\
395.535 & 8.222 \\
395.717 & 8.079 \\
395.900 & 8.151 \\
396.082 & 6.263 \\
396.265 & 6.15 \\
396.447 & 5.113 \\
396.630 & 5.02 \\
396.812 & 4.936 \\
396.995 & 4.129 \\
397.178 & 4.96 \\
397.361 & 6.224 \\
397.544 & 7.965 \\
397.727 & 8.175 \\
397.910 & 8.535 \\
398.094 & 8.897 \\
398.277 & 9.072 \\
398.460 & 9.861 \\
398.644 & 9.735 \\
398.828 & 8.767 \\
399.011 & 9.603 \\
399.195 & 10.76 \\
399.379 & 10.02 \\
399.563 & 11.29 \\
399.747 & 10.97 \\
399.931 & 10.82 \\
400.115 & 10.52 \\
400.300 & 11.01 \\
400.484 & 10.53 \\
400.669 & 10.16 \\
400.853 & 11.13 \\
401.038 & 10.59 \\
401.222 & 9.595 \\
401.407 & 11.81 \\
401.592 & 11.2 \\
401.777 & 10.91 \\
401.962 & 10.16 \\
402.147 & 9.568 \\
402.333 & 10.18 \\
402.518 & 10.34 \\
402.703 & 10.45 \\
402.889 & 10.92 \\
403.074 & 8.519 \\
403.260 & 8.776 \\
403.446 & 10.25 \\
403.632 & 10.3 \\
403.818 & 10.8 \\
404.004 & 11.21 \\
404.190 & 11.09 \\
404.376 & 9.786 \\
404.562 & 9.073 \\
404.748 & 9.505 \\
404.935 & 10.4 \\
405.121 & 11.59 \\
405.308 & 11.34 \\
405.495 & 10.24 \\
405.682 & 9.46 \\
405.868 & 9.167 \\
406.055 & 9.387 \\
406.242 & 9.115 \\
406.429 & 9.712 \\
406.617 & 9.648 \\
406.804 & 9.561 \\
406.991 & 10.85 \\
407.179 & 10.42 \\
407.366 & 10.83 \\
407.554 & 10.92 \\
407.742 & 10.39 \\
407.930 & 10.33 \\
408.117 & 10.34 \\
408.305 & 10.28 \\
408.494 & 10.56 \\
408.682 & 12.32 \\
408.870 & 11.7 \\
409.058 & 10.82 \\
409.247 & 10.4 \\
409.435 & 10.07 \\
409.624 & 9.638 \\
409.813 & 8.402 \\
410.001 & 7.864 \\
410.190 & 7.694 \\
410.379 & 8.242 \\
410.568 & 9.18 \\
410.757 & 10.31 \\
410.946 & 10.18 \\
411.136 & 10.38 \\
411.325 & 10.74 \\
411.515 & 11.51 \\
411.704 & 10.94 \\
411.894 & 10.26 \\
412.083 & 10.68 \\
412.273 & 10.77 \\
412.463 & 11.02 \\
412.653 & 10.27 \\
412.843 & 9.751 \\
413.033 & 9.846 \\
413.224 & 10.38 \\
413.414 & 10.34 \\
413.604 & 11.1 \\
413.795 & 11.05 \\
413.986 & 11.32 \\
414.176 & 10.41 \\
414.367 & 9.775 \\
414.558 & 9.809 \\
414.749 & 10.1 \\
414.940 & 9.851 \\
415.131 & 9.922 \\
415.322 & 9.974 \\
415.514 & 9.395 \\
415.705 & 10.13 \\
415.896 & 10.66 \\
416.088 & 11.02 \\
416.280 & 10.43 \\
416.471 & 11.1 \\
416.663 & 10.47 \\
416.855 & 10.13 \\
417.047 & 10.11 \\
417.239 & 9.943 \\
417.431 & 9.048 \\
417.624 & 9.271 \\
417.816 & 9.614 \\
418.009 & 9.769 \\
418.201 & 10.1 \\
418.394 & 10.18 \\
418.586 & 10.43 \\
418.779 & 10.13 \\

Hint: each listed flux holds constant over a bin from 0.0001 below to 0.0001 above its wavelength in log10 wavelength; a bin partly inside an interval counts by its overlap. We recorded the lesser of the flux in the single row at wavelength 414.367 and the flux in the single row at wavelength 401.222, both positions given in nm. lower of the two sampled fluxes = 9.6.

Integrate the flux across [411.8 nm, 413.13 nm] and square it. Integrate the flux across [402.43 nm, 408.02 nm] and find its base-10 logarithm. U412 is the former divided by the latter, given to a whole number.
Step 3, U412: 108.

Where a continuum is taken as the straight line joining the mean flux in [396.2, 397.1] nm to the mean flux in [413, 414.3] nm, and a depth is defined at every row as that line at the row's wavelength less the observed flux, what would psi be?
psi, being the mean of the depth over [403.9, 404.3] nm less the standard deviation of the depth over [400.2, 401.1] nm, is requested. -4.0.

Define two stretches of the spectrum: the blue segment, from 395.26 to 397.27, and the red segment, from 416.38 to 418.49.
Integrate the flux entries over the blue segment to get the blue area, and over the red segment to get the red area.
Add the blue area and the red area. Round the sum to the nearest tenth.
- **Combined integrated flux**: 33.9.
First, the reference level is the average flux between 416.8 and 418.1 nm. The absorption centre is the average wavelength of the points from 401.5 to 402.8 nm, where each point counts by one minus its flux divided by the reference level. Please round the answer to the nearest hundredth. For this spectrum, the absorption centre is 402.02 nm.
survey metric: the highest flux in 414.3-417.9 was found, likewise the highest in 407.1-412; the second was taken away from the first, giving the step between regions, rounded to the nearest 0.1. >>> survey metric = -1.2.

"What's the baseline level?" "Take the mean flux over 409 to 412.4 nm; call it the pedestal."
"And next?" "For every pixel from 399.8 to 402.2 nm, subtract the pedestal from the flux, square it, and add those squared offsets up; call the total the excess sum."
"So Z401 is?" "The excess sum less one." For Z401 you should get 11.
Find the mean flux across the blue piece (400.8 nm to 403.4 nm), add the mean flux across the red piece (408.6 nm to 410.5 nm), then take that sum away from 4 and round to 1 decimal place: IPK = -16.0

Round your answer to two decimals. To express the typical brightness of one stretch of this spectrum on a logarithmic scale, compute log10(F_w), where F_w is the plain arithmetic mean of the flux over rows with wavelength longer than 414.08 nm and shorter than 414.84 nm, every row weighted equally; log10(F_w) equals 1.00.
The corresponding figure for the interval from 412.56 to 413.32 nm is 1.00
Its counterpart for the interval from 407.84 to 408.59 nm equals 1.02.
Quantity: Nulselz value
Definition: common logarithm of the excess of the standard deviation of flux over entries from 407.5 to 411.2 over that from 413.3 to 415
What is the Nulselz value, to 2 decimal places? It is -0.22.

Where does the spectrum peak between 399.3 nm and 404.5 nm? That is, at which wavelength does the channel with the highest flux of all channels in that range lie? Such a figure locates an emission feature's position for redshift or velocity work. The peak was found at 401.407 nm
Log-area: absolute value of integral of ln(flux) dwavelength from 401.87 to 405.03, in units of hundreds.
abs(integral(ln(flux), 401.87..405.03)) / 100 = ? 0.0729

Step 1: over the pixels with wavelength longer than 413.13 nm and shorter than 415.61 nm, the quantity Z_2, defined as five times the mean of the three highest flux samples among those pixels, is 55.8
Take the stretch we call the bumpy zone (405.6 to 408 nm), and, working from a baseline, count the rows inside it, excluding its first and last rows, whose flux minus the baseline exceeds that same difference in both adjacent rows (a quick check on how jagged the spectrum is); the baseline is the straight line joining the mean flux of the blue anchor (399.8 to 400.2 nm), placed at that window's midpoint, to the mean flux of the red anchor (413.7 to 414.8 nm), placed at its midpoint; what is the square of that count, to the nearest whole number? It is 16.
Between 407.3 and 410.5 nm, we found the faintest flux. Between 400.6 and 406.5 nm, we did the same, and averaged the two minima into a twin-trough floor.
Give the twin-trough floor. 8.1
